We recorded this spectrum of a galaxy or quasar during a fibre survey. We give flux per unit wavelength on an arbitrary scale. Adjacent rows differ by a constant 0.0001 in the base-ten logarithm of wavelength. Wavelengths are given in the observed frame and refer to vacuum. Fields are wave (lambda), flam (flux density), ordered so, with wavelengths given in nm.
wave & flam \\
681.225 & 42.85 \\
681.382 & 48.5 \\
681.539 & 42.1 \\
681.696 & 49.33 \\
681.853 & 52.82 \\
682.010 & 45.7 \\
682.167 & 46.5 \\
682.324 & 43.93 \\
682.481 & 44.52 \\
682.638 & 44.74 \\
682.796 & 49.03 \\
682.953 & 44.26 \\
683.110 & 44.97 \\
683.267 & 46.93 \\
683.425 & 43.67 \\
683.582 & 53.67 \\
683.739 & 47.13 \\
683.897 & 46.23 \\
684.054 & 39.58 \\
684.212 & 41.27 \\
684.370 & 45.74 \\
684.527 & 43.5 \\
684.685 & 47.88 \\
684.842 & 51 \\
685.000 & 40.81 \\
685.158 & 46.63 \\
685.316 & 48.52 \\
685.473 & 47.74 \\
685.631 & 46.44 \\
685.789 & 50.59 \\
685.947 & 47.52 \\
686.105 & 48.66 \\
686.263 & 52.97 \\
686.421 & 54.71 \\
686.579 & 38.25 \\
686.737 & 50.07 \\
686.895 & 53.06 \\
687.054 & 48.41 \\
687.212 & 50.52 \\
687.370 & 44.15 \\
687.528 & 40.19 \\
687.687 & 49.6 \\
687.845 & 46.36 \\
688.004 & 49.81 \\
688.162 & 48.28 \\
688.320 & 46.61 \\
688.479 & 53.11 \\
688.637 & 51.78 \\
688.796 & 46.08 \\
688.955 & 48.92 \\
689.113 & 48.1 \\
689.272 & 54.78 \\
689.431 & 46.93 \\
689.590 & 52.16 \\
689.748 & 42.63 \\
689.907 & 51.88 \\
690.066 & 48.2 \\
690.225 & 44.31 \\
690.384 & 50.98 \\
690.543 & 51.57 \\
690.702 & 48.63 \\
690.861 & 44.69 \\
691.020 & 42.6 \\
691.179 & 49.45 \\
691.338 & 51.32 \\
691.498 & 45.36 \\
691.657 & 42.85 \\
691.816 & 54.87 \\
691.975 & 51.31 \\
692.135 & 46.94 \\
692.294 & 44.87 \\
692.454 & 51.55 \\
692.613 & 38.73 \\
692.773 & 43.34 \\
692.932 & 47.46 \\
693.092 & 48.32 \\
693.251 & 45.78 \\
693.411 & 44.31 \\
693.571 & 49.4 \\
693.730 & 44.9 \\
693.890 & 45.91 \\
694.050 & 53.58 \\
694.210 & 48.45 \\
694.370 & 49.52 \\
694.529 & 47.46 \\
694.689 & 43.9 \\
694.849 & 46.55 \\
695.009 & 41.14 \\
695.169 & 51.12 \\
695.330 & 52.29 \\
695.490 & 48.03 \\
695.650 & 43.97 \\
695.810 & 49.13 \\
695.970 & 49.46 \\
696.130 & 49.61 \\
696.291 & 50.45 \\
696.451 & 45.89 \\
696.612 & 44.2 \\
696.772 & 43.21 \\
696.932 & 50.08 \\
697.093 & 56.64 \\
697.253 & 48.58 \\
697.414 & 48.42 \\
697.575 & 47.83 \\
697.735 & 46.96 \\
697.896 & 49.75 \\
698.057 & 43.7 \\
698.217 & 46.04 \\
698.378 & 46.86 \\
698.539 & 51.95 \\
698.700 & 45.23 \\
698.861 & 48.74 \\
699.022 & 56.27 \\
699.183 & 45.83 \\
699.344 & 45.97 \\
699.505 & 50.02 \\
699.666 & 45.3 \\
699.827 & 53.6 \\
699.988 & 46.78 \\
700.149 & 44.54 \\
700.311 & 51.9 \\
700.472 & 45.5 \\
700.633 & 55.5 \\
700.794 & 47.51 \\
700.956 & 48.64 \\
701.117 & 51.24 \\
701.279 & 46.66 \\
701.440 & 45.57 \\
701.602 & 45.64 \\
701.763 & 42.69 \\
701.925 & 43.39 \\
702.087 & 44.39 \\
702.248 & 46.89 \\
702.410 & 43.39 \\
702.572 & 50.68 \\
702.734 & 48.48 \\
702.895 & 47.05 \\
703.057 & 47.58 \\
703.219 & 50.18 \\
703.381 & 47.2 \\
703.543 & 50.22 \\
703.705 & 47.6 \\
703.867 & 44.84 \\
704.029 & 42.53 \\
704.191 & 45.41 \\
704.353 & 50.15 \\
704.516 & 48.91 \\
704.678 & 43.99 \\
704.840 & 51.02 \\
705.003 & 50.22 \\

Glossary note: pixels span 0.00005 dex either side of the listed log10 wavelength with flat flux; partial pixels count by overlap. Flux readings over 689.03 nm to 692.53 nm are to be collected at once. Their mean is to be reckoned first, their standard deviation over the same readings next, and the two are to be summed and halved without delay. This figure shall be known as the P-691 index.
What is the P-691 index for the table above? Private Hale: 26.1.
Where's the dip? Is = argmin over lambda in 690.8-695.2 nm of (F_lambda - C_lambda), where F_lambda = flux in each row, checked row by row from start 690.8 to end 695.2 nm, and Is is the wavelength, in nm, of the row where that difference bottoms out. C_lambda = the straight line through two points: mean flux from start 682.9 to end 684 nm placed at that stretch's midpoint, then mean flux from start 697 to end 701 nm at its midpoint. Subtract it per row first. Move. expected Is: 692.613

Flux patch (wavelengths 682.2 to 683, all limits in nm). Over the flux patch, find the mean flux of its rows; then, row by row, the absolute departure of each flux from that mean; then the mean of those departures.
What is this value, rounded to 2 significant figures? 1.5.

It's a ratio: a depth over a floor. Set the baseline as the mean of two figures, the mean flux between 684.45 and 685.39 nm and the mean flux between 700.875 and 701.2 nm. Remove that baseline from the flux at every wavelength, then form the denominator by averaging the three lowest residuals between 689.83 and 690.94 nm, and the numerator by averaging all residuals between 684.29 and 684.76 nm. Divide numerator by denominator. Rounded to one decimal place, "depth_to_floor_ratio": 1.0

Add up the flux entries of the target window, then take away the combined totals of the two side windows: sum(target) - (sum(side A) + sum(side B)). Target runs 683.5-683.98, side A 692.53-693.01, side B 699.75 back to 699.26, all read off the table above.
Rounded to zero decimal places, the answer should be -124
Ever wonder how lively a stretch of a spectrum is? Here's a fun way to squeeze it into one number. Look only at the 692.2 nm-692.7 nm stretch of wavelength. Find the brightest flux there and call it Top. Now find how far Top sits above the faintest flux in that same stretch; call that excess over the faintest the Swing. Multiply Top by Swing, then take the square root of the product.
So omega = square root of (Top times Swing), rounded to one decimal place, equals 25.7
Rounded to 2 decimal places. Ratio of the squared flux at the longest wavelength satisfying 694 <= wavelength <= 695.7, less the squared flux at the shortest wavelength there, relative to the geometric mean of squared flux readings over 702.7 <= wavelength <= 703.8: -0.40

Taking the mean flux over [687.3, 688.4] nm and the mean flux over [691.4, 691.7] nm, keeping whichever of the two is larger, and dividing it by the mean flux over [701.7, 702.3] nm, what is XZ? 1.05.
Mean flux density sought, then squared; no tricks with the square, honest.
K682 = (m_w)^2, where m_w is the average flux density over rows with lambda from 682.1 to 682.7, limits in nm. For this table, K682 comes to 2018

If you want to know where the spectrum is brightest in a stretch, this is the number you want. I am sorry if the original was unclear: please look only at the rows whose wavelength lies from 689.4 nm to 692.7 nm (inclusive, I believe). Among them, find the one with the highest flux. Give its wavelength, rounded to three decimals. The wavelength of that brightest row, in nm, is 691.816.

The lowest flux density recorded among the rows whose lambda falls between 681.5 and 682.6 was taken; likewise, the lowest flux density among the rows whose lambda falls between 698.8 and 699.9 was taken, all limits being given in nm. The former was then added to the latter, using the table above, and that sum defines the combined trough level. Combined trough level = 87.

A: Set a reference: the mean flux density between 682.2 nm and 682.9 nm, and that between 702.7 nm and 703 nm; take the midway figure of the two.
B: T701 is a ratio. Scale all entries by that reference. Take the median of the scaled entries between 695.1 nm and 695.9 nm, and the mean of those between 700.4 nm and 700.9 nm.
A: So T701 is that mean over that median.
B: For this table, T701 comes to 1.01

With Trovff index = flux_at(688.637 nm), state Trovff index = 51.78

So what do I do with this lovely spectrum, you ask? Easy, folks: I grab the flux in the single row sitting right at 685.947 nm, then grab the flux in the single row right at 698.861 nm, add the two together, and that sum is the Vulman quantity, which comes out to 96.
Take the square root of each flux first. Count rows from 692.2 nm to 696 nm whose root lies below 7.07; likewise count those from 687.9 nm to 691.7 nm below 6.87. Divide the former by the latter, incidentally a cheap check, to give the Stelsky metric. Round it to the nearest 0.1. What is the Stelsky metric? 2.2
